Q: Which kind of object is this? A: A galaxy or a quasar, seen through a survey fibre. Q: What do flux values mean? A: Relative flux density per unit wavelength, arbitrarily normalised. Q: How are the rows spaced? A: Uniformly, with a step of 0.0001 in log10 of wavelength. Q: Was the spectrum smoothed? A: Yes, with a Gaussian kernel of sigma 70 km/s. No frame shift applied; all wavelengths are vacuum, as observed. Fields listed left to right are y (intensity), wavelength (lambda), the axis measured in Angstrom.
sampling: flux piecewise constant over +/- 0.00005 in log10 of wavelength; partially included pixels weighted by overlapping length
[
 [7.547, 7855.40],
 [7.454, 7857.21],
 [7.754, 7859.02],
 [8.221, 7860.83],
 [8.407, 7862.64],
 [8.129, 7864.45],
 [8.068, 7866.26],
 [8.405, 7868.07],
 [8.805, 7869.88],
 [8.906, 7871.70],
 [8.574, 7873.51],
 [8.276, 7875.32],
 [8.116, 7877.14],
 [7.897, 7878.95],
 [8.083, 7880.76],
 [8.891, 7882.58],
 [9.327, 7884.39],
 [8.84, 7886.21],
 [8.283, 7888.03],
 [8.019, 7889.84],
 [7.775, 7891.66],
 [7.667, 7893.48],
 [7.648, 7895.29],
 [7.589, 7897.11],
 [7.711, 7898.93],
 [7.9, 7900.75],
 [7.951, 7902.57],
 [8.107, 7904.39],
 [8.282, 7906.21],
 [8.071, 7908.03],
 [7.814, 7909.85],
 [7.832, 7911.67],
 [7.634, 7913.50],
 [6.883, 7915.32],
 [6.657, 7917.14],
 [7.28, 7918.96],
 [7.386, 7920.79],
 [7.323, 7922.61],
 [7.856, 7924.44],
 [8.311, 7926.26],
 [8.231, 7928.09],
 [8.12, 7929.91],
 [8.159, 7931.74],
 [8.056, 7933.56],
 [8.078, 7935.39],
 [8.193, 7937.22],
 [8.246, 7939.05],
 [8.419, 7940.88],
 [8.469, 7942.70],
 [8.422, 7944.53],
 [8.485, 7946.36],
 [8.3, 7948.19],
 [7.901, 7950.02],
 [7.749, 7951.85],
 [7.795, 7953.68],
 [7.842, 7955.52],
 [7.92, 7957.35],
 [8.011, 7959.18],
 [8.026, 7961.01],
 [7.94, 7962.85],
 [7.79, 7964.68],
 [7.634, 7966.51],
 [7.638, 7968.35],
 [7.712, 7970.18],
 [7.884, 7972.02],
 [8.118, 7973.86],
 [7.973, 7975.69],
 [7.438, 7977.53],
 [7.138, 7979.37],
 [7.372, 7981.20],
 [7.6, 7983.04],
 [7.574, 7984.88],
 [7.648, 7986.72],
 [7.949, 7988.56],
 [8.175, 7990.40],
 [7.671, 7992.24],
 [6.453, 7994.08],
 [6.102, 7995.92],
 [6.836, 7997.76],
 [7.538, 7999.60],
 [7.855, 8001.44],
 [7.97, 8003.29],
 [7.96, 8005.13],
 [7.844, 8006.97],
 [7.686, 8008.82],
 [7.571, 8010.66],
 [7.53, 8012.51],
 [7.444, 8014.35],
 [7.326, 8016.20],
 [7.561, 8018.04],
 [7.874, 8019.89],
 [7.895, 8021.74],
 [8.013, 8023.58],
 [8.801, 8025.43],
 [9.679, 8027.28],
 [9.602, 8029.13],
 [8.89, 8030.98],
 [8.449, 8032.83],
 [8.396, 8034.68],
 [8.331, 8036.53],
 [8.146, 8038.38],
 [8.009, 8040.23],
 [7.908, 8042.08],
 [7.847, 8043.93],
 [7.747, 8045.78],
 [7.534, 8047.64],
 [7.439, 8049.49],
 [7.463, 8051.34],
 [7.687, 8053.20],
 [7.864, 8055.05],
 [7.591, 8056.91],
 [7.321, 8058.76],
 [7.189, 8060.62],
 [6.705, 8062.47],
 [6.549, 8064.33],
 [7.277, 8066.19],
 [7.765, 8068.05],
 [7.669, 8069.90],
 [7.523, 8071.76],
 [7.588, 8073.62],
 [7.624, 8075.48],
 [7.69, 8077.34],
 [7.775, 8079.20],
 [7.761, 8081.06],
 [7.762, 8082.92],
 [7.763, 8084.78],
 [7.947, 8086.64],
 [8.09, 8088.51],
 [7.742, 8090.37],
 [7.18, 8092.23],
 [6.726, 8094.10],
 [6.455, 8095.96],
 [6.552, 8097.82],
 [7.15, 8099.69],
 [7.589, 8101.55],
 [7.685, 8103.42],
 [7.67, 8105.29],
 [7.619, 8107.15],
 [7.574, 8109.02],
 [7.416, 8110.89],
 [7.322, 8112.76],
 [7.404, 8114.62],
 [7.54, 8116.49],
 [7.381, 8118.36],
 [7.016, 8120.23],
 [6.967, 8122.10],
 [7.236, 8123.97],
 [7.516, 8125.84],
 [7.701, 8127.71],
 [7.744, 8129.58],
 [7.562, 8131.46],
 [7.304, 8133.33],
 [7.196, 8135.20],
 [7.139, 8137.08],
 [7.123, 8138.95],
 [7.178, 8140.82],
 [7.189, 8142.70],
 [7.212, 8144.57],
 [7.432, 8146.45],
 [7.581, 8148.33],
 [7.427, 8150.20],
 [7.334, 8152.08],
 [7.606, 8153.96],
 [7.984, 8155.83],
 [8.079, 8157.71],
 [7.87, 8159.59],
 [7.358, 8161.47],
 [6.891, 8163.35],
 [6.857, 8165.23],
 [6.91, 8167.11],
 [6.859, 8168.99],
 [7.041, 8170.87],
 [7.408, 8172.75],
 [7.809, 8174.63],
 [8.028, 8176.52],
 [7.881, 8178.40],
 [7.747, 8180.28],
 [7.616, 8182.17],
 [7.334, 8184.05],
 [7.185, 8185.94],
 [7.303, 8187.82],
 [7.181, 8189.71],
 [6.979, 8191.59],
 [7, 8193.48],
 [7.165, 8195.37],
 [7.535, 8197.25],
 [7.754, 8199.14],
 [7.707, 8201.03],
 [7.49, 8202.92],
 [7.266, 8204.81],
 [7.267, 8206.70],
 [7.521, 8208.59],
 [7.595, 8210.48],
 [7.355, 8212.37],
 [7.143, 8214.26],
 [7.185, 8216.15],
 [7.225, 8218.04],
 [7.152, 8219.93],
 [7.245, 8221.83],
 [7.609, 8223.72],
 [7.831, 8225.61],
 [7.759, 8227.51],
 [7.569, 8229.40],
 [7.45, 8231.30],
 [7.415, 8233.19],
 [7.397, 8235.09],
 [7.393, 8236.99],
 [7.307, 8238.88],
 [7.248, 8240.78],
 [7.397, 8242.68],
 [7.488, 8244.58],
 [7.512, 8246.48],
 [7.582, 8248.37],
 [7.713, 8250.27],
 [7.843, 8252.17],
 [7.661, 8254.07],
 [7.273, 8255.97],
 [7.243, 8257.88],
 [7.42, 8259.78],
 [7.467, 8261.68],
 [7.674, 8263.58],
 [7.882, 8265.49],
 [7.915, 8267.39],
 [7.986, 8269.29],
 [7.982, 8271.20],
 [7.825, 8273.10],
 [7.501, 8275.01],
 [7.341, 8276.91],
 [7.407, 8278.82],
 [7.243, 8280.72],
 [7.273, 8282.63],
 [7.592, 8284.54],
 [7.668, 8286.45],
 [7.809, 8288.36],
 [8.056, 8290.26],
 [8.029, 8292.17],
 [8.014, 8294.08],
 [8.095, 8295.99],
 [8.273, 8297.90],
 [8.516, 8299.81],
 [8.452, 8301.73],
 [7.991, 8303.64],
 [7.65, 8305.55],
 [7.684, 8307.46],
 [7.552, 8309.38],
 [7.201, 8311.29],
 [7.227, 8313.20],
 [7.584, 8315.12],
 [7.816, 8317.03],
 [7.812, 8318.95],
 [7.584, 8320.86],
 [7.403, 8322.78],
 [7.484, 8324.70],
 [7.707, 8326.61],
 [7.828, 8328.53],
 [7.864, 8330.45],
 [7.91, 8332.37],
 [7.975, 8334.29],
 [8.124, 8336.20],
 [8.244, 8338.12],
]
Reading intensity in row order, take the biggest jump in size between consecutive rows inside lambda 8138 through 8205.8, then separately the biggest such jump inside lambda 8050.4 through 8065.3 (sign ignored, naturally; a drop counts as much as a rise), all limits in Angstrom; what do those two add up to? 1.00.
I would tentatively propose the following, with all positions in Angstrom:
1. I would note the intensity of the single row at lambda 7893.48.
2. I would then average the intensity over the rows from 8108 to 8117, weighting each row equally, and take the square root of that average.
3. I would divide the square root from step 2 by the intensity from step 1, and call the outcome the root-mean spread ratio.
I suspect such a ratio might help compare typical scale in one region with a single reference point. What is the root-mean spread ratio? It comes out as 0.356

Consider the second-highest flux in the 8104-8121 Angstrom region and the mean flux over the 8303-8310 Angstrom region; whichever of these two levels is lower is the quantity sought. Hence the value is 7.62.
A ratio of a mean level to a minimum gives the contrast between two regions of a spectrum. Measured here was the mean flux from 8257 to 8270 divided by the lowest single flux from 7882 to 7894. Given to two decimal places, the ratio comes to 1.00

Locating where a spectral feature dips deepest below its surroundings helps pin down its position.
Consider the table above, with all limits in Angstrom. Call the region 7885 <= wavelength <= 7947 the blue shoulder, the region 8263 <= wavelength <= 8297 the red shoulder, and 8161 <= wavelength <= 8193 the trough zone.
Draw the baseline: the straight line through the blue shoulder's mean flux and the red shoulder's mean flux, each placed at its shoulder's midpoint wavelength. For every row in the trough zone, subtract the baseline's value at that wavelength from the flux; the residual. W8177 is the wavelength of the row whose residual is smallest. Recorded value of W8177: 8165.23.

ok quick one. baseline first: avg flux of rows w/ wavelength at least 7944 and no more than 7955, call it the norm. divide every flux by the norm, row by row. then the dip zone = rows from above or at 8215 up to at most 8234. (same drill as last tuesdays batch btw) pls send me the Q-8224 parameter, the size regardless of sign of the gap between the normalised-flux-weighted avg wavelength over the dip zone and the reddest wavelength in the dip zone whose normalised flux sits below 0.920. 8.4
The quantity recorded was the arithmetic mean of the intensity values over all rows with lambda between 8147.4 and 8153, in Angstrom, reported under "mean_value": 7.45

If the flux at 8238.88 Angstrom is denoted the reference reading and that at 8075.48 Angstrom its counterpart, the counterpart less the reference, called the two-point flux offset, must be 0.32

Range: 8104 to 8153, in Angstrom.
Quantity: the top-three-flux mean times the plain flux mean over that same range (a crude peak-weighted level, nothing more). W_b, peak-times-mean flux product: 57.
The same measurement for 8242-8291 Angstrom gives 61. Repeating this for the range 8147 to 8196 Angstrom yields 59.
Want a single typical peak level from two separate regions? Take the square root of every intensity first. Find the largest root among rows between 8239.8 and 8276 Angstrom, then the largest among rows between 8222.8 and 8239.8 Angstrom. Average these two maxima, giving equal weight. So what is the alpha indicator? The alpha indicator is 2.81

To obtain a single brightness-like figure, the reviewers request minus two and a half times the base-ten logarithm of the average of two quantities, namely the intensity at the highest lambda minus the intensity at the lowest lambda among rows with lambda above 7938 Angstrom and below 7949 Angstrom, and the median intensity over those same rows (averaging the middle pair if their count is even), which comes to -1.57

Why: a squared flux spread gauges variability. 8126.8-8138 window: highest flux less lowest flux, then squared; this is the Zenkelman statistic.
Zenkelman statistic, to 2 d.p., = 0.37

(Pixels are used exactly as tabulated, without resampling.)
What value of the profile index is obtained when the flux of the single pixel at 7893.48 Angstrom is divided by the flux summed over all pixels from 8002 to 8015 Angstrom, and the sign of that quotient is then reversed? -0.14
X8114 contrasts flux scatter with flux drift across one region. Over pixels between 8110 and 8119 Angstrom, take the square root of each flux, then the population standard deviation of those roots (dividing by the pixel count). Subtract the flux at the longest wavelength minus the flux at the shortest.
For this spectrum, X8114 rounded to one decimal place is 0.0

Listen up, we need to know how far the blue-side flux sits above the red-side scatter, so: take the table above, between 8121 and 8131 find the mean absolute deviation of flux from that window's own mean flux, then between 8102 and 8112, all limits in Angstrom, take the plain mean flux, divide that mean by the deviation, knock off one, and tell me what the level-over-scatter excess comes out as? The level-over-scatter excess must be 28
